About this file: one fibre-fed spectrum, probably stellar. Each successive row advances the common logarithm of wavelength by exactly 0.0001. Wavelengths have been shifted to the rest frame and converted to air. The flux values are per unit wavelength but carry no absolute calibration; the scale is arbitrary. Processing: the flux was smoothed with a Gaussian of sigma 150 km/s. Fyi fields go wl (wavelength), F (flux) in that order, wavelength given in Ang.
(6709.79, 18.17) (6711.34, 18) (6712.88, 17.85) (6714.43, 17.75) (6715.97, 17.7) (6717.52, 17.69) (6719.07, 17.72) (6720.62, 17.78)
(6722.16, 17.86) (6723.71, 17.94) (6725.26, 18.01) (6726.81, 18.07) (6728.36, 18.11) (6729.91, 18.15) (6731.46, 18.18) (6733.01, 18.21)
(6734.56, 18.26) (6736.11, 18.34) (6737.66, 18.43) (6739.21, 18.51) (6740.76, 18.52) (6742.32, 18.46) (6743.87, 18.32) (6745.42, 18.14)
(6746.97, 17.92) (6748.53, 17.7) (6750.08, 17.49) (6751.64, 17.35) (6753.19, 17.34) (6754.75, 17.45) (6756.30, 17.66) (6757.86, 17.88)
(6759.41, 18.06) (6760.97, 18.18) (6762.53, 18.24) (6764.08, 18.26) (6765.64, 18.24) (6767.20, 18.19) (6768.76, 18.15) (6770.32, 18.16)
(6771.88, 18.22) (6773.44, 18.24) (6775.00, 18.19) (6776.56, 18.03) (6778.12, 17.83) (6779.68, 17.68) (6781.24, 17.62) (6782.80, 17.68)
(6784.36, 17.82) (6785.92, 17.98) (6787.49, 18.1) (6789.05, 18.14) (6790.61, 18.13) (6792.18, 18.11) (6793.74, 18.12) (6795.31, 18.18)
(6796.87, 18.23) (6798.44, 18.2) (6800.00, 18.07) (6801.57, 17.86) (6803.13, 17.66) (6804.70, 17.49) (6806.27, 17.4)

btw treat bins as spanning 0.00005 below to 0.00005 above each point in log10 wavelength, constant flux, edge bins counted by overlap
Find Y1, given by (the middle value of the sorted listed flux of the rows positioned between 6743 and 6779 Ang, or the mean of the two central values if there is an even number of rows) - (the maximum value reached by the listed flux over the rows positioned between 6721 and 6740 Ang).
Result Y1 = -0.37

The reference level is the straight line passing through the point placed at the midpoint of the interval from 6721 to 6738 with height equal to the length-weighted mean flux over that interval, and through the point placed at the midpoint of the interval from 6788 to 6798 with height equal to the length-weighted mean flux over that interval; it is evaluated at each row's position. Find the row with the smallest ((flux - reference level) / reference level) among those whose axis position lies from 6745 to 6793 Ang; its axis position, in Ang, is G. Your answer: 6753.19 Ang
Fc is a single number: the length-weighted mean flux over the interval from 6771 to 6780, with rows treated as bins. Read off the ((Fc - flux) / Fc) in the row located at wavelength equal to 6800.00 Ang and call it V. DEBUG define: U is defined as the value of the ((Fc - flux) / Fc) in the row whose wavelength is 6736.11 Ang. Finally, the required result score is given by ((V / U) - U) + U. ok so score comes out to 0.1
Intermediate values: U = -0.016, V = -0.001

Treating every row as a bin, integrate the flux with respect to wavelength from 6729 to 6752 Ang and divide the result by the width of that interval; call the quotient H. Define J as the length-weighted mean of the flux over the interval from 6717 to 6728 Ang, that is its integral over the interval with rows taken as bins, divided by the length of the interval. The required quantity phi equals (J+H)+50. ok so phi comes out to 86.0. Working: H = 18.1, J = 17.9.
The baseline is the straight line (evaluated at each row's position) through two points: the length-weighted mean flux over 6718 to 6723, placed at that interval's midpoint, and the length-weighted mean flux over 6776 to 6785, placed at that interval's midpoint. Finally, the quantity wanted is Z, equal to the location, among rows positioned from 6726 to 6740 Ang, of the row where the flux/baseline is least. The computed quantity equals 6726.81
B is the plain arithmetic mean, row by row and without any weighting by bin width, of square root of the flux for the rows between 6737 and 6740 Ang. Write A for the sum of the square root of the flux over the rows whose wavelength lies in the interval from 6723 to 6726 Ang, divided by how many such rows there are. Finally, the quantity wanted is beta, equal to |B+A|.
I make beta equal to 8.54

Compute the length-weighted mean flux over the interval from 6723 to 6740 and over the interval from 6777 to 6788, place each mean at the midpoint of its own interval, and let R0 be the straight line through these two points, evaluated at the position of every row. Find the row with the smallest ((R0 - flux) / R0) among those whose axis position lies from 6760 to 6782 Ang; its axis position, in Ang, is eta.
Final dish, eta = 6773.44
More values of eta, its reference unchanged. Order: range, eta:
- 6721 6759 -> 6740.76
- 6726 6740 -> 6739.21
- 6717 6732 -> 6731.46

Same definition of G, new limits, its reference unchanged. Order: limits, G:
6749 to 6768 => 6753.19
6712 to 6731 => 6717.52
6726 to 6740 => 6726.81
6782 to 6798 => 6782.80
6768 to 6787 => 6781.24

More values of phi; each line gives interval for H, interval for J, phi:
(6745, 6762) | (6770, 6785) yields 85.7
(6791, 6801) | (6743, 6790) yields 86.1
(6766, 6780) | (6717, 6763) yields 86.1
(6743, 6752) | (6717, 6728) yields 85.7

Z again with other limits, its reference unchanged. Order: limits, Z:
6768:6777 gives 6776.56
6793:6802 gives 6801.57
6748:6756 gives 6753.19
